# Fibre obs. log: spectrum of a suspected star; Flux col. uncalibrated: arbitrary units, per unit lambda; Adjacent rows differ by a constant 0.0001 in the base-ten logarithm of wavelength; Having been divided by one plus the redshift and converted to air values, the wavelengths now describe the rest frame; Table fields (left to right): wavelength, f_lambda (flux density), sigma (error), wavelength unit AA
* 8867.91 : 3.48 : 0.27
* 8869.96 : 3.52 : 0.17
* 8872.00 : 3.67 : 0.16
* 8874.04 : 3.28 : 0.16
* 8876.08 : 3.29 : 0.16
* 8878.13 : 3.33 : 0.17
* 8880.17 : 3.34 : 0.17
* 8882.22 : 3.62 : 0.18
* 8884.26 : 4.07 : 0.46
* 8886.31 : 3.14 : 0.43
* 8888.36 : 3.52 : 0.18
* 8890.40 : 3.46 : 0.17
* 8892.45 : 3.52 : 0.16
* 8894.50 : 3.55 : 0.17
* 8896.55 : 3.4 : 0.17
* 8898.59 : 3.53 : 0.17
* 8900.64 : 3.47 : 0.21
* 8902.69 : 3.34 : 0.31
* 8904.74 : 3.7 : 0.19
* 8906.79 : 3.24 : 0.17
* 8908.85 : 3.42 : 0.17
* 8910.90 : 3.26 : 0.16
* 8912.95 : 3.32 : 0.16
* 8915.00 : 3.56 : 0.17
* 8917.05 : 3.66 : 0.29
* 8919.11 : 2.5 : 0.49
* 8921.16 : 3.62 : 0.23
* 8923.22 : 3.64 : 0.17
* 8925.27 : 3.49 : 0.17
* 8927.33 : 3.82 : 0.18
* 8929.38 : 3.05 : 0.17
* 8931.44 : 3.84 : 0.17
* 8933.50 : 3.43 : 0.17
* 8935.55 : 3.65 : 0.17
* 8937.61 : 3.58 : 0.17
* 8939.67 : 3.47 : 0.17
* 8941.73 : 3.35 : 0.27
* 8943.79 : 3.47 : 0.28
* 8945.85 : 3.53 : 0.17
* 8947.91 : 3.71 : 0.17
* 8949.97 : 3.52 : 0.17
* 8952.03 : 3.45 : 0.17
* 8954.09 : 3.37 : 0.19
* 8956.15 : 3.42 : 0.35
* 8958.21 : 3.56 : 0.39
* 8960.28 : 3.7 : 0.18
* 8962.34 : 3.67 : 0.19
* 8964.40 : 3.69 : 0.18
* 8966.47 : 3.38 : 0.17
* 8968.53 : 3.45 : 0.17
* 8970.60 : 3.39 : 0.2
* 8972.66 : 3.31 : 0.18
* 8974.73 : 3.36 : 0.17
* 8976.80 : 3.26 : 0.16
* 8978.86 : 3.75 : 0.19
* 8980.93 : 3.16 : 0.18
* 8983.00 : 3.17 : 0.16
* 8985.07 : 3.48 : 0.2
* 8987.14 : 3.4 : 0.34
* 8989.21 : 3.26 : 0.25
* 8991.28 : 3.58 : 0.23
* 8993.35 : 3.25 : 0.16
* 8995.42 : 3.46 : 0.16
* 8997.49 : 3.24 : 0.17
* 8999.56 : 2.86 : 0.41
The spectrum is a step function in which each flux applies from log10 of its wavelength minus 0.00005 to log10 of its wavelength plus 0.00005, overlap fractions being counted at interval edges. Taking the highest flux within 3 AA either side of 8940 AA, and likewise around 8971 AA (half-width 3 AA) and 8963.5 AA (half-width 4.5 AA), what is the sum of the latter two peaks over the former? 2.00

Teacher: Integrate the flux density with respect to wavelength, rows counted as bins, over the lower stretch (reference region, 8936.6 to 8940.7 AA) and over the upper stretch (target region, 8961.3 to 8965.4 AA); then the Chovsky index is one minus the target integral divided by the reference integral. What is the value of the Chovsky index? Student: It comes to -0.05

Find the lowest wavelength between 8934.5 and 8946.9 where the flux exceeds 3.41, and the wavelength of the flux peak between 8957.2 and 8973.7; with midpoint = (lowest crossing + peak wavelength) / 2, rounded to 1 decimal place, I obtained 8947.9 AA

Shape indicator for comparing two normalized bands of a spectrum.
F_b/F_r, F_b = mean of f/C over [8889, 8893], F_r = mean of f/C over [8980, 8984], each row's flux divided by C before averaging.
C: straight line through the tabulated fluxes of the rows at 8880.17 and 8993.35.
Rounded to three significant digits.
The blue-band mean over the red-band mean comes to 1.08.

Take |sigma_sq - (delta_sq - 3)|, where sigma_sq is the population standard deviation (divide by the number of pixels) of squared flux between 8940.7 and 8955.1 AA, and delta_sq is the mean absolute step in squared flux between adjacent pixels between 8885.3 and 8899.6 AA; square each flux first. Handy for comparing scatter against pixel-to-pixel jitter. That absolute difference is 2.9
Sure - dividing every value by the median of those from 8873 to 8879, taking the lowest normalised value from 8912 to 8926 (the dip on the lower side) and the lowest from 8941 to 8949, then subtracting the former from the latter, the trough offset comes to 0.26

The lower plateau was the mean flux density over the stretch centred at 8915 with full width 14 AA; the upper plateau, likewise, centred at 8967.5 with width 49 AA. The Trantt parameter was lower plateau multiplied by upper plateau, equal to 11.5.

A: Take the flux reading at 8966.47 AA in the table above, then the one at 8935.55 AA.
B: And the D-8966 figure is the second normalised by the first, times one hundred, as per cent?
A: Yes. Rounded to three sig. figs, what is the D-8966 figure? 108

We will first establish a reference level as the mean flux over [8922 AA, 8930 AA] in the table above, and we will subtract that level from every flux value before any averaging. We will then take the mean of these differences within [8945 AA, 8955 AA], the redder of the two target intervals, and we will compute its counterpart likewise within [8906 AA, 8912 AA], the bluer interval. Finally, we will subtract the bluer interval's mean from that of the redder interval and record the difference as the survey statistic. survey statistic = 0.21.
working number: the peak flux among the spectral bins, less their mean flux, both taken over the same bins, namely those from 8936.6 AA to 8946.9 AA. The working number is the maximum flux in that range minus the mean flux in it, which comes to 0.10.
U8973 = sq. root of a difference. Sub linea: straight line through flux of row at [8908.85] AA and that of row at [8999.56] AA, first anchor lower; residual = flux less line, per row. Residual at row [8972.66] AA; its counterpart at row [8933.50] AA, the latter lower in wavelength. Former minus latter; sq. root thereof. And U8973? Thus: 0.35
